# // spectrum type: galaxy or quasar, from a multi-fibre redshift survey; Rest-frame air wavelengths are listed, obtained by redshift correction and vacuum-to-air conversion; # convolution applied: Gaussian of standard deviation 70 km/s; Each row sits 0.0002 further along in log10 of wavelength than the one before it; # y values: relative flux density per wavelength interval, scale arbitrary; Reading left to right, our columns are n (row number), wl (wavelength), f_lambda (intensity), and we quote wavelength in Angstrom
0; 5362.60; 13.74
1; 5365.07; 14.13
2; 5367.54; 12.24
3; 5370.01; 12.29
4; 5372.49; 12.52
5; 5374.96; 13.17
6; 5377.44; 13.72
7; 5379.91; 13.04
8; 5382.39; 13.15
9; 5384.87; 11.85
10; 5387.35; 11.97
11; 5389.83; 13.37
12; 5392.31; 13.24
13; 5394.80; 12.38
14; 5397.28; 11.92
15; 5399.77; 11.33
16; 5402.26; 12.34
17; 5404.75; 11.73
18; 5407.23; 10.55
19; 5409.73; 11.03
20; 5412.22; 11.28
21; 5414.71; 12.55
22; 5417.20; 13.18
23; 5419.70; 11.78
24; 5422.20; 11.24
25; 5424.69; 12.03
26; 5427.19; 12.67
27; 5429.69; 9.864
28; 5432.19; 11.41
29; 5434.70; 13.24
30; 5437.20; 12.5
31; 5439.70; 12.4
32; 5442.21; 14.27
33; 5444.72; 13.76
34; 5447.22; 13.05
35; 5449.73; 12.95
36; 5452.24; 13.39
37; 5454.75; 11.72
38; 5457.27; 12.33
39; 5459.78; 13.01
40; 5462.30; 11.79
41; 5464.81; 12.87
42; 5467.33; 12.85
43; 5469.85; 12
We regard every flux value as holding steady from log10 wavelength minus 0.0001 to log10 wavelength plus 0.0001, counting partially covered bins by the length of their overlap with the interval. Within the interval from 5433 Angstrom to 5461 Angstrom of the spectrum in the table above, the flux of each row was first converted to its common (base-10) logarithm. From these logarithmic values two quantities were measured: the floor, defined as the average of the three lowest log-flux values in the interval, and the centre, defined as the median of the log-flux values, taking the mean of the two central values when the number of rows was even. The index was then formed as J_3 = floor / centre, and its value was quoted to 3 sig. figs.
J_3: 0.973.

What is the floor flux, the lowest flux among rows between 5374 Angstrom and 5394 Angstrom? 11.85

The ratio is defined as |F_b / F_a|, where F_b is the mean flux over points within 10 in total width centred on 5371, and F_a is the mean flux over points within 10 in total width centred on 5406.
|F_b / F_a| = 1.10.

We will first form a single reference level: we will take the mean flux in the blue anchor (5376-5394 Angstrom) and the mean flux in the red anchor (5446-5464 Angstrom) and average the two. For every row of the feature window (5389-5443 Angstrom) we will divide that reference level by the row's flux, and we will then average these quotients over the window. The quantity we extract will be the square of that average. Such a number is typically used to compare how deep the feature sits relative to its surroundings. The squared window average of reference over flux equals 1.13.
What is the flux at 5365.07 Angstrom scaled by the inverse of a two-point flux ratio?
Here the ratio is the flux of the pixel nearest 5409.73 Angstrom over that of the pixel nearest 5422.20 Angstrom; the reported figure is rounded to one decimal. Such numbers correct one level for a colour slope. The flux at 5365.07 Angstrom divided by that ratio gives 14.4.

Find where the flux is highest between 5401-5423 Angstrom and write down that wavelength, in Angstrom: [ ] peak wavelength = 5417.20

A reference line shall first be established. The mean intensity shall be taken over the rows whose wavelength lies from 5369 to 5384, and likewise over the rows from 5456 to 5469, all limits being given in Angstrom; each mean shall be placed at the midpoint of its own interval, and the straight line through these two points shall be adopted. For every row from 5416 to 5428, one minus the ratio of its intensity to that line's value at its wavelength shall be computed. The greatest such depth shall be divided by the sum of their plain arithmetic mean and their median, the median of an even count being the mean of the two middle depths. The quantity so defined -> 1.2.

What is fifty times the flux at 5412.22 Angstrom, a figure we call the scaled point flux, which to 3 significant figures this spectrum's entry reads 564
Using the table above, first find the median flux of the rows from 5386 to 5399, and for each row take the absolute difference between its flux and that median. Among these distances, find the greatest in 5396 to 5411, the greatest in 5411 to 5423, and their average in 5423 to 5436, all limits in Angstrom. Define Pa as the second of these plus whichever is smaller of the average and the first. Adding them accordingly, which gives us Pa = 2.14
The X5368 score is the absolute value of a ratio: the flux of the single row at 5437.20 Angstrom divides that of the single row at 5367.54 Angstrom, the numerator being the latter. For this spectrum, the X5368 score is 0.98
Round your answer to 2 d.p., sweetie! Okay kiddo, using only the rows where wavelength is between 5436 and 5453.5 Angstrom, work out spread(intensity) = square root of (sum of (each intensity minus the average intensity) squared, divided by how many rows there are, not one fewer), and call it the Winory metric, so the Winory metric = 0.62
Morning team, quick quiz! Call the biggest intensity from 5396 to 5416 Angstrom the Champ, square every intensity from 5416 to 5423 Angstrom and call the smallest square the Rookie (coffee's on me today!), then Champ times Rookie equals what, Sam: 1586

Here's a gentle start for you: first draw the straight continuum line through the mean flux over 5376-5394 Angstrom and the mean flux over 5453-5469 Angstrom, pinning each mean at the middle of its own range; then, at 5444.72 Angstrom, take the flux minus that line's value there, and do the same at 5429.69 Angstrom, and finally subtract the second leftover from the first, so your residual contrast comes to 4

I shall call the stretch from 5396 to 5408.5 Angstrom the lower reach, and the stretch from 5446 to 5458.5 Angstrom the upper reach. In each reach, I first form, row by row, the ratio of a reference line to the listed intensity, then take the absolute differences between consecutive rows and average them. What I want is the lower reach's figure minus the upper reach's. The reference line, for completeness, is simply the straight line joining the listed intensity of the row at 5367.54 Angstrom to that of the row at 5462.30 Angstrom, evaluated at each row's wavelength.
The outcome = 0.023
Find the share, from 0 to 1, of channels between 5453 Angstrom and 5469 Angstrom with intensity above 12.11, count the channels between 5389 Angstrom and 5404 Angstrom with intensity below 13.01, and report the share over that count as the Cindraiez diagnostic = 0.17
